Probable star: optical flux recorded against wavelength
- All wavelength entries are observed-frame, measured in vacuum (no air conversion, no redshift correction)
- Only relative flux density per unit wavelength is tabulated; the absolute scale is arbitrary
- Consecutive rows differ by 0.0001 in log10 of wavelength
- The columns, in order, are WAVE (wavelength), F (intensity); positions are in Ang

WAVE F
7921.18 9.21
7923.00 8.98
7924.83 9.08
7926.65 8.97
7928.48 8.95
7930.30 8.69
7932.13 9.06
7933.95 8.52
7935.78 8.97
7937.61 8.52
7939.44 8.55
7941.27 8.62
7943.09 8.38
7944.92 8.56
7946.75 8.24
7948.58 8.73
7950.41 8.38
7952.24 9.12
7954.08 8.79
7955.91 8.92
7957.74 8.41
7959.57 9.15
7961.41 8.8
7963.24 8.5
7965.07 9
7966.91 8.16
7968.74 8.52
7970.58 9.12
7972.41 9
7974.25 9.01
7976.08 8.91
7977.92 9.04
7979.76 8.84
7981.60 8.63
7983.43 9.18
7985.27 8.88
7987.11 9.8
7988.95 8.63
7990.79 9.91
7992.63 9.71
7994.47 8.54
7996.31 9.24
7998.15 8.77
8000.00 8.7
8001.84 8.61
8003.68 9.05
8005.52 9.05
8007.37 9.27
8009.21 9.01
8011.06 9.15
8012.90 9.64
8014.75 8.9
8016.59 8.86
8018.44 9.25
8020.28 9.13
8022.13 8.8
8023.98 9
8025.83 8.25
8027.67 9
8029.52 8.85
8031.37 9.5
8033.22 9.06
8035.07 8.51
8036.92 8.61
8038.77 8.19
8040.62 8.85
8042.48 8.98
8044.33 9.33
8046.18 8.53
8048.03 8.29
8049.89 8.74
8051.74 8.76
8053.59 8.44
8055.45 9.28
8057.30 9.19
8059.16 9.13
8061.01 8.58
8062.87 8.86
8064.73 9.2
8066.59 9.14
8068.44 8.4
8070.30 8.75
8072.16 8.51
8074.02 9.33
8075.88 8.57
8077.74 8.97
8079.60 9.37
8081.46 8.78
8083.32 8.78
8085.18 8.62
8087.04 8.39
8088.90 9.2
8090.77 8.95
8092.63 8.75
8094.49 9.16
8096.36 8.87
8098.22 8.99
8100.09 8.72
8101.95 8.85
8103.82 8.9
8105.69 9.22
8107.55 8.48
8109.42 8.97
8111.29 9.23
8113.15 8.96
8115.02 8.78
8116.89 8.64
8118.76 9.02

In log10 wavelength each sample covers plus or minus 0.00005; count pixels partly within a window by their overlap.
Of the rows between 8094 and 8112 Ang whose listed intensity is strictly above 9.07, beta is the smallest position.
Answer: 8094.49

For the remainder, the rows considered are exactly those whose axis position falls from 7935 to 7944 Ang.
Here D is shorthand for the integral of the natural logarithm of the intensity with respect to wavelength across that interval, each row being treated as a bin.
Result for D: 19.4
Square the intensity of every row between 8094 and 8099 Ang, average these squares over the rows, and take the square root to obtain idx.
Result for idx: 9.01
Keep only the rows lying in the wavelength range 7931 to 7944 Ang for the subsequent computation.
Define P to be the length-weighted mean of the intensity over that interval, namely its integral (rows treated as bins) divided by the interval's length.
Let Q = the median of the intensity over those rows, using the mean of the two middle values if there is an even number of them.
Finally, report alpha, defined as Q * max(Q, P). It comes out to 74.1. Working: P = 8.66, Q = 8.55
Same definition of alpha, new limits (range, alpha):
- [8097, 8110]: 79.2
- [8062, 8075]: 78.7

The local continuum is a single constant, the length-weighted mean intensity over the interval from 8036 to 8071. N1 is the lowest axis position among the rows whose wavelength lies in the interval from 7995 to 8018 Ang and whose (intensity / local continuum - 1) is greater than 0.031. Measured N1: 7996.31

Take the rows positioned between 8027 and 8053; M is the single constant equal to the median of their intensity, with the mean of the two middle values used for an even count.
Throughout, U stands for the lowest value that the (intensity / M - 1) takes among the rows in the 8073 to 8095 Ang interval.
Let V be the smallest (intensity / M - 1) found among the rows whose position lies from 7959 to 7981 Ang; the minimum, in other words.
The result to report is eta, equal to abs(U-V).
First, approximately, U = -0.047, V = -0.073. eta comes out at 0.026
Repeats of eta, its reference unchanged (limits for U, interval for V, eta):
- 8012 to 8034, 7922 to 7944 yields 0.015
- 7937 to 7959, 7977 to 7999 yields 0.034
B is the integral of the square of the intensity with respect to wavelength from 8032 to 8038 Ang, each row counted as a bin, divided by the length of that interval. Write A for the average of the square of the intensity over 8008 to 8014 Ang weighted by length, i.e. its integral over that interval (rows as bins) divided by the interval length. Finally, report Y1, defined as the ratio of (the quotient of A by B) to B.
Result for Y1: 0.0146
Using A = 86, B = 76.7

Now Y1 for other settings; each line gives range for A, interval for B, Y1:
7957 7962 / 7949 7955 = 0.0131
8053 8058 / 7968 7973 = 0.0130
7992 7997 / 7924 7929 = 0.0127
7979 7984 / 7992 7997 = 0.0113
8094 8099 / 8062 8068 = 0.0122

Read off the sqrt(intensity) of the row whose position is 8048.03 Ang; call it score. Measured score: 2.88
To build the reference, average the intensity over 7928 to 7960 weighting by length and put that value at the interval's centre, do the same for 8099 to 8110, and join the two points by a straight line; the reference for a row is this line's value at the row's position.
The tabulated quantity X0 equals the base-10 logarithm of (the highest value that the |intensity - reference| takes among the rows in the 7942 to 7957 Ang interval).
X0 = -0.34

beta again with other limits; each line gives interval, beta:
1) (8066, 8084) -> 8066.59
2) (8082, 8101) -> 8088.90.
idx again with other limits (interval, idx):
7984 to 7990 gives 9.12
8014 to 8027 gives 8.89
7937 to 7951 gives 8.50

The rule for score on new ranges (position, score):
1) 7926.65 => 2.99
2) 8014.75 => 2.98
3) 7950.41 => 2.89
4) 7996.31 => 3.04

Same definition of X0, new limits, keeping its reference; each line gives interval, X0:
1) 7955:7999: 0.07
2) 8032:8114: -0.23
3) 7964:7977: -0.26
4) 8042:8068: -0.27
